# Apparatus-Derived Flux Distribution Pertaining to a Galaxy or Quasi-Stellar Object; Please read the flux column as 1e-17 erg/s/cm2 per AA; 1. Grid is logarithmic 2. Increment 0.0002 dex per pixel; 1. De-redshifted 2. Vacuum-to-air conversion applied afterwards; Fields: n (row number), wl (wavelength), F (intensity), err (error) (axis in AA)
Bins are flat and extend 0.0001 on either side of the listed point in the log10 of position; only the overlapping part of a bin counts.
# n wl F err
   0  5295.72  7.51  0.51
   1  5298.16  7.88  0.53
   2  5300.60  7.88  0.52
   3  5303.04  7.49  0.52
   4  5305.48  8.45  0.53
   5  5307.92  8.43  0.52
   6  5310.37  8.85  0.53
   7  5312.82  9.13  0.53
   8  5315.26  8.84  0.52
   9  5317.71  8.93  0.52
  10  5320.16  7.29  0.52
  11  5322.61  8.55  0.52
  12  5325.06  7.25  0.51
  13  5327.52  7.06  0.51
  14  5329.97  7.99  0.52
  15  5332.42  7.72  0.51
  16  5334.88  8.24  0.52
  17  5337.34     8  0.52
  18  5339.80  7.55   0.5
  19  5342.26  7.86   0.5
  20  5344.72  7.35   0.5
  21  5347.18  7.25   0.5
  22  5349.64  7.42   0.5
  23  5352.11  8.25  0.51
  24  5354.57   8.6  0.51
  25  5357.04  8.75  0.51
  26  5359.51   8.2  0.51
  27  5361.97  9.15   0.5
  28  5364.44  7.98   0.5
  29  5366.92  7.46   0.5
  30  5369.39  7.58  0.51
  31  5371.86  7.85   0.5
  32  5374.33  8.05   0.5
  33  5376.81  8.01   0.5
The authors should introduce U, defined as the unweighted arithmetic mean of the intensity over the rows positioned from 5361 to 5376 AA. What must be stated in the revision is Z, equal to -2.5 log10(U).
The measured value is -2.26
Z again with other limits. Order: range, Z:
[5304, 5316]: -2.35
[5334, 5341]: -2.25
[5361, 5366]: -2.33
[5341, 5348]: -2.19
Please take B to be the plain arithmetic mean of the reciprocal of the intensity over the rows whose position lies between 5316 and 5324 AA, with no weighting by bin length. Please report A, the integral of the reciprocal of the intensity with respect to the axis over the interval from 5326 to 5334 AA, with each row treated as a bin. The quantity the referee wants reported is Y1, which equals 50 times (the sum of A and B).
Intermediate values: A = 1.05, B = 0.122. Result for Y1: 58.8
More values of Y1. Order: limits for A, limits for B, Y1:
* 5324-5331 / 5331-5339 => 53.5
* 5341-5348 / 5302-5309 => 52.9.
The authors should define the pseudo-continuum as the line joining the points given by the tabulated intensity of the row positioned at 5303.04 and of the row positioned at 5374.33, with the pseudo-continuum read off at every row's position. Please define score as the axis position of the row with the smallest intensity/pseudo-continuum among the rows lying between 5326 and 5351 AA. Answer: 5327.52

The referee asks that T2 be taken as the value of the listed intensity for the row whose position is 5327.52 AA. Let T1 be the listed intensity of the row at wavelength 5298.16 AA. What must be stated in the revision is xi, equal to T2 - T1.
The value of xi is -0.8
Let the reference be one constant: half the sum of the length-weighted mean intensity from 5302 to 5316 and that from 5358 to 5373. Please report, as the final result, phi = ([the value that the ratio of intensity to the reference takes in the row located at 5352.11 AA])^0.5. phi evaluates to 1.00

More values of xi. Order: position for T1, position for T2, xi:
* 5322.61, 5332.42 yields -0.8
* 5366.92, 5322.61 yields 1.1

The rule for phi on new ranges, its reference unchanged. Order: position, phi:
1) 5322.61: 1.02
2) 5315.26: 1.03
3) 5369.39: 0.96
